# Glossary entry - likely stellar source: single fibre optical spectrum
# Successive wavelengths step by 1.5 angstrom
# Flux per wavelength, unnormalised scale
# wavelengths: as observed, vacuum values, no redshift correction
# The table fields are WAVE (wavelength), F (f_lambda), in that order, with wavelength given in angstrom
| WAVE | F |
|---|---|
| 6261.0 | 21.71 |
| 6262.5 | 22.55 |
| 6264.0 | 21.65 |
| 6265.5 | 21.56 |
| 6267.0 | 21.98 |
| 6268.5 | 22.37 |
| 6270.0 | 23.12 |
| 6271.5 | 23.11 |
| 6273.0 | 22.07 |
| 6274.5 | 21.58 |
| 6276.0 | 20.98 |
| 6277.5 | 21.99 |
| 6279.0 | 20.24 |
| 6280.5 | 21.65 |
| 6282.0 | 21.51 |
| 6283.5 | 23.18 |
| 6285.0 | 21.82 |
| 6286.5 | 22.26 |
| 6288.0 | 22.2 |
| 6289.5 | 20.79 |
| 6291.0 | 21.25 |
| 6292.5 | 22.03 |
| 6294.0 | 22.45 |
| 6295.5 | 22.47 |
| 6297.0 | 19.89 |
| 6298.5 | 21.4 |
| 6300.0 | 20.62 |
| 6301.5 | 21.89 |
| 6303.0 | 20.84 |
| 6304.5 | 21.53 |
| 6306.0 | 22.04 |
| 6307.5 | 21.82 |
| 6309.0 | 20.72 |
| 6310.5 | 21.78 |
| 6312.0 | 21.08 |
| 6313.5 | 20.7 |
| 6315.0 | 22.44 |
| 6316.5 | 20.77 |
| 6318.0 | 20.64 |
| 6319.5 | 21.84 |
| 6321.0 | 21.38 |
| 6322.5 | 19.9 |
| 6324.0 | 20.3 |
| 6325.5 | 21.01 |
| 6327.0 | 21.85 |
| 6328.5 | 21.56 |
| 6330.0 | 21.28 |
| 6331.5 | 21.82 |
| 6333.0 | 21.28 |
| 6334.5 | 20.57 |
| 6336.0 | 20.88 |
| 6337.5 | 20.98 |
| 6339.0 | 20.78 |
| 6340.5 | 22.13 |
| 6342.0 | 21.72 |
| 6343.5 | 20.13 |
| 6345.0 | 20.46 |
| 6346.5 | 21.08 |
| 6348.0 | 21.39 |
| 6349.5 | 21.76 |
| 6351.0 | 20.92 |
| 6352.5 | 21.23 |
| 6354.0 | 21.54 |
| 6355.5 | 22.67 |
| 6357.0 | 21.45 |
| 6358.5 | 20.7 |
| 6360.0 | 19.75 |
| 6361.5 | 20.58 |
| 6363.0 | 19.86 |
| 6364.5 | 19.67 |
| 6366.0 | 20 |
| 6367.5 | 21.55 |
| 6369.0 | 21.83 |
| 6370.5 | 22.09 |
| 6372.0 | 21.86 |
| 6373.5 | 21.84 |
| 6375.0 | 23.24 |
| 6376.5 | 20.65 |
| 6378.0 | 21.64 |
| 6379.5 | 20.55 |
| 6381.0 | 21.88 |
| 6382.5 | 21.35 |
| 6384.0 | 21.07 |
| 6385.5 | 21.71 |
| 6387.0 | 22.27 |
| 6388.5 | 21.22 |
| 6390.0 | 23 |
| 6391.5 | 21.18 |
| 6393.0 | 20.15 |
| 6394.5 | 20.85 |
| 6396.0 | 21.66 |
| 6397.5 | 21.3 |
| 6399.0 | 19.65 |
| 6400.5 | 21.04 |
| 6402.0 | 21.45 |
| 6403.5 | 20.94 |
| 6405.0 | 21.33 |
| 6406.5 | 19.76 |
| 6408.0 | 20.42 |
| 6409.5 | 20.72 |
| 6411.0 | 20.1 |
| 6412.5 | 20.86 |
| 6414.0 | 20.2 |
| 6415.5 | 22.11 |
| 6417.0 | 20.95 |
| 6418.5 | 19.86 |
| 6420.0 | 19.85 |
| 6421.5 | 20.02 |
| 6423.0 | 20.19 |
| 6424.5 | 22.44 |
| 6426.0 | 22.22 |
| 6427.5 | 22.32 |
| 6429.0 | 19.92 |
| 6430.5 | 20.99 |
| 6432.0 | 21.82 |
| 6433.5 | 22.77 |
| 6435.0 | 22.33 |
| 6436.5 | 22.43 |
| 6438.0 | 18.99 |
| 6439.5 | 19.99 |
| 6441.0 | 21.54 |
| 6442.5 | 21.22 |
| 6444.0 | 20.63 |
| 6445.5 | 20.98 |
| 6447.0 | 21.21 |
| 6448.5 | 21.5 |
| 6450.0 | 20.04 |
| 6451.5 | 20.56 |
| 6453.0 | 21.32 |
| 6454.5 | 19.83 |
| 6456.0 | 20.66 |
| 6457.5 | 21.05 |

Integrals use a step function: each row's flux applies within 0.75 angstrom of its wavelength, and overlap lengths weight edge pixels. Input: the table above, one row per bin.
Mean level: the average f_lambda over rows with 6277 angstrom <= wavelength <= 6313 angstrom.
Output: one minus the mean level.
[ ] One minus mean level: -20.6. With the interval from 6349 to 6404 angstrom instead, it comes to -20.2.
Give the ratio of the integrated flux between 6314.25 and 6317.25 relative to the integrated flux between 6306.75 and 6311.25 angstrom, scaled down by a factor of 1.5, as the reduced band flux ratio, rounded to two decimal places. 0.45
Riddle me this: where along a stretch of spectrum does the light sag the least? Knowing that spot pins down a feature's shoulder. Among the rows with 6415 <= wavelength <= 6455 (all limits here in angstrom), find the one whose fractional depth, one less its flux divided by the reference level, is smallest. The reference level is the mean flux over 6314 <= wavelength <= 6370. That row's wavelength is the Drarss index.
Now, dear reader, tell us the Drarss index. 6433.5 angstrom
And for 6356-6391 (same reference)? 6375.0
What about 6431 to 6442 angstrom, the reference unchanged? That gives 6433.5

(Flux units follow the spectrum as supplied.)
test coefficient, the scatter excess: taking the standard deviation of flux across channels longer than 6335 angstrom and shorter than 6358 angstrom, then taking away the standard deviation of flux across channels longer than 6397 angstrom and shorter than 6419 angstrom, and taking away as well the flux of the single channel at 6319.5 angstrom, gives -21.9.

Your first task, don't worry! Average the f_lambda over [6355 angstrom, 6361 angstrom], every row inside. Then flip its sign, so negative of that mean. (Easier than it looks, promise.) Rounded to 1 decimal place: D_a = -21.1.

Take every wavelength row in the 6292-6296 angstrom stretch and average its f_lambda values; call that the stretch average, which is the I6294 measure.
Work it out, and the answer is 22.3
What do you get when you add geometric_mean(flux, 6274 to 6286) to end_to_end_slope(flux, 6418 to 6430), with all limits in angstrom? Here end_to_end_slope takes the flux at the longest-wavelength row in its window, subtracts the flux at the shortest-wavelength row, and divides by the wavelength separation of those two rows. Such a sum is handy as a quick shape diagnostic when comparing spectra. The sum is 21.6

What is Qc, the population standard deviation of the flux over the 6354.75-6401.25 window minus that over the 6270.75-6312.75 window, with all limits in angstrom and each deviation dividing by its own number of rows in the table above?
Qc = 0.16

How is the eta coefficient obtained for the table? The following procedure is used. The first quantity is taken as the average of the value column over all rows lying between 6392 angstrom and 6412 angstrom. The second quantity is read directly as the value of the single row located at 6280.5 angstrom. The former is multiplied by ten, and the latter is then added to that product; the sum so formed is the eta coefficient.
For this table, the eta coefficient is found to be 229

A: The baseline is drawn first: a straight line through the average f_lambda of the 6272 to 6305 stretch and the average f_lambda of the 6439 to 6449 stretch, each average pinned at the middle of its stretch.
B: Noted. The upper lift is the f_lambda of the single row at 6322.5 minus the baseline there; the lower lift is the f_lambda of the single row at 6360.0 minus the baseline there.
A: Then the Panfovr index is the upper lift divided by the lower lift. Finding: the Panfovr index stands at 1.0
